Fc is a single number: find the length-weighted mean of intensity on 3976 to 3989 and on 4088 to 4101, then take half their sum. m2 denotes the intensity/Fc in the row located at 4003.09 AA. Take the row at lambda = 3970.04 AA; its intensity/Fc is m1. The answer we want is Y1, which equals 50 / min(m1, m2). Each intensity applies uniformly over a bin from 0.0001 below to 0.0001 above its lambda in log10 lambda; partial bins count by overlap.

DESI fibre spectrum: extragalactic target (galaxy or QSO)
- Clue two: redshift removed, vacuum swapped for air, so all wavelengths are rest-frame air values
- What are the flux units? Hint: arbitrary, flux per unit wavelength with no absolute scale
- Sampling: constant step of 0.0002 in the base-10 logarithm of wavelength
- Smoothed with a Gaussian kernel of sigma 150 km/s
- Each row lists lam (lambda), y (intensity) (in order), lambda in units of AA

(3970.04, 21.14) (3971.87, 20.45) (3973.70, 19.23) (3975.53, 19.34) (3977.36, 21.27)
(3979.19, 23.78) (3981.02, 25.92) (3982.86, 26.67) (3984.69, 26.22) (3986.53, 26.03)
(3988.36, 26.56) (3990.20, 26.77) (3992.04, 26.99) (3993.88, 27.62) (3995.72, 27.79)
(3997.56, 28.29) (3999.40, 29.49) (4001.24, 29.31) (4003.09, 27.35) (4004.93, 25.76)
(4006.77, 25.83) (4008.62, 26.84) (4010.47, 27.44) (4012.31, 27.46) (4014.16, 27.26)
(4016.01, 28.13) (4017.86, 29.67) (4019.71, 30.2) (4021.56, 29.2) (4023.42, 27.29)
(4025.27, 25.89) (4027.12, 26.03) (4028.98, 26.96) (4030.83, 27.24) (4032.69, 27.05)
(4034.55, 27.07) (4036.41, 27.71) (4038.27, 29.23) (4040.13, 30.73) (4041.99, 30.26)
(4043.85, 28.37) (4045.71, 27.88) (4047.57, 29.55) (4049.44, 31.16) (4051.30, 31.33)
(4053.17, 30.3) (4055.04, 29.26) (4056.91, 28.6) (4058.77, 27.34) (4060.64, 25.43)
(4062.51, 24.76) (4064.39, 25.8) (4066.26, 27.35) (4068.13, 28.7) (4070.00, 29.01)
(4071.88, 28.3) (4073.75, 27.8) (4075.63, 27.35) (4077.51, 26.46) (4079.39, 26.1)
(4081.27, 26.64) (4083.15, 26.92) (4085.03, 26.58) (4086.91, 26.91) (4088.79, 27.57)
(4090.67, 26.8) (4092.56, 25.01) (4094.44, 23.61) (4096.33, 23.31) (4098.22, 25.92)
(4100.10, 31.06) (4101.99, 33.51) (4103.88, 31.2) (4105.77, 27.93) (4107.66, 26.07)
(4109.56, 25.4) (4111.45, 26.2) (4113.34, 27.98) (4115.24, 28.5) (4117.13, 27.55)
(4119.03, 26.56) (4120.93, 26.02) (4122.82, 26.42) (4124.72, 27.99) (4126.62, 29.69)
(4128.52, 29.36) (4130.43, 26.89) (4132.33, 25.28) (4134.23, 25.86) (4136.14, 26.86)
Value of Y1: 60.5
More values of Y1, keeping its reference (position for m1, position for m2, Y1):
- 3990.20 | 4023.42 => 47.8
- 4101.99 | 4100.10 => 41.2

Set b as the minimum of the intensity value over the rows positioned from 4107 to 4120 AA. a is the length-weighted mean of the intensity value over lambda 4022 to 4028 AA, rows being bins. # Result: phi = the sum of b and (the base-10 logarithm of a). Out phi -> 26.8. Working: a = 26.6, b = 25.4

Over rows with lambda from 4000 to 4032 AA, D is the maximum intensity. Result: 30.2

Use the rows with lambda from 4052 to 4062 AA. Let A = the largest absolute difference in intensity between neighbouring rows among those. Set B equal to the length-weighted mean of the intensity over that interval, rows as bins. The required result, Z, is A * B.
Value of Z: 54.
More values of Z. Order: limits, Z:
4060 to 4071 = 42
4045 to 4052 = 50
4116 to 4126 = 42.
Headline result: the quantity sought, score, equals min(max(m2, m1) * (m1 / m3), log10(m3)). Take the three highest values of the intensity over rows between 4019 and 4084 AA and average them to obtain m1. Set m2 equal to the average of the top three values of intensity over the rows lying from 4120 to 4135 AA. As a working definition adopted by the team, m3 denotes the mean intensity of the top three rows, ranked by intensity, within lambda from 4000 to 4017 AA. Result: 1.45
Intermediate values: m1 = 31.1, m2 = 29.0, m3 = 28.3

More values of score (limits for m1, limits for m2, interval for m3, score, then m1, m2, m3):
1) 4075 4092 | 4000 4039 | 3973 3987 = 1.42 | 27.3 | 29.7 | 26.3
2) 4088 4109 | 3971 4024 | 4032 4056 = 1.49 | 31.9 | 29.8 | 31.1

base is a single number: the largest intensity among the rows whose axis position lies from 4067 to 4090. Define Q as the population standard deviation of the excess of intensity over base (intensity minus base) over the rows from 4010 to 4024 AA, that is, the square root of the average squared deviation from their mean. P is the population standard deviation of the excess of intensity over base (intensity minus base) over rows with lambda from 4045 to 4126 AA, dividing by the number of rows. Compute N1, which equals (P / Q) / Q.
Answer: 1.69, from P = 2.1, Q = 1.1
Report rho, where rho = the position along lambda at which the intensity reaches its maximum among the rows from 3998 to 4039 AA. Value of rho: 4019.71 AA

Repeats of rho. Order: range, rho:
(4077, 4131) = 4101.99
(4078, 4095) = 4088.79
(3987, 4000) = 3999.40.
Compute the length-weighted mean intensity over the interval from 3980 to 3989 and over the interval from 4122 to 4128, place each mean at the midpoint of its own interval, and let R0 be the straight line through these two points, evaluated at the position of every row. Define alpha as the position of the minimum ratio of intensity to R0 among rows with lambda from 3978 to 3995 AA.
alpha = 3979.19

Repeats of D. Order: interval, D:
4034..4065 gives 31.33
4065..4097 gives 29.01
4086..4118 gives 33.51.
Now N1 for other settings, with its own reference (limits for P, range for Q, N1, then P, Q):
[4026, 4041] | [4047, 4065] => 0.27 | 1.4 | 2.3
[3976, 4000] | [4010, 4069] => 0.70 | 2.0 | 1.7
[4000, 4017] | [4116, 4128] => 0.67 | 1.0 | 1.2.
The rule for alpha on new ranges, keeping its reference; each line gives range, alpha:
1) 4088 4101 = 4096.33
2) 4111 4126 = 4120.93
